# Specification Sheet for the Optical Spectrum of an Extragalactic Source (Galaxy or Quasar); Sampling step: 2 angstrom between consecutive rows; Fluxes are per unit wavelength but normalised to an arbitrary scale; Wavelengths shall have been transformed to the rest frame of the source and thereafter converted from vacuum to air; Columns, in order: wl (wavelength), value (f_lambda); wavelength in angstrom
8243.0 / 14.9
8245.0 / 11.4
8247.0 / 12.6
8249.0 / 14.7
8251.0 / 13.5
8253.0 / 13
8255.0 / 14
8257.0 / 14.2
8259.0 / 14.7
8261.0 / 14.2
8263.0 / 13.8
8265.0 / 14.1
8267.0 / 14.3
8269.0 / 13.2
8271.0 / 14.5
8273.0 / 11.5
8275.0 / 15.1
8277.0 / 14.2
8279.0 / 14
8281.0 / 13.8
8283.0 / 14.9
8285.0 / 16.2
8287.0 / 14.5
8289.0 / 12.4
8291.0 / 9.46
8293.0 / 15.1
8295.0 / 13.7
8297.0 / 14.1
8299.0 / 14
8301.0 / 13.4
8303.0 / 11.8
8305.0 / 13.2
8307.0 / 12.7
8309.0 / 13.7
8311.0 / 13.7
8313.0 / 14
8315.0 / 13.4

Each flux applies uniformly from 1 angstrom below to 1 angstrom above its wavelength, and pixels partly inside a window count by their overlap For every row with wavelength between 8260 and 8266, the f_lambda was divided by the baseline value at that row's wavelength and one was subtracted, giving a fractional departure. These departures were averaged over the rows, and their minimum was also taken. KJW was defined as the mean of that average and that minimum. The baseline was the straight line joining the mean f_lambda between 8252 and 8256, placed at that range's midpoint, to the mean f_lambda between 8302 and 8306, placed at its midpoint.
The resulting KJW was 0.04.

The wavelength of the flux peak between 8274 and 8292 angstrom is 8285.0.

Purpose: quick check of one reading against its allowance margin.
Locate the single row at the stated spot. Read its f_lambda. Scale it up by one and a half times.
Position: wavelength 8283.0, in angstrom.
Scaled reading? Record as 22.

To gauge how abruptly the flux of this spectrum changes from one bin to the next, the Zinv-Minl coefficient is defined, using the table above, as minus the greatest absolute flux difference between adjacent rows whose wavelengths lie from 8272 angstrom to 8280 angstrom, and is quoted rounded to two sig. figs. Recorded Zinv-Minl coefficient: -3.6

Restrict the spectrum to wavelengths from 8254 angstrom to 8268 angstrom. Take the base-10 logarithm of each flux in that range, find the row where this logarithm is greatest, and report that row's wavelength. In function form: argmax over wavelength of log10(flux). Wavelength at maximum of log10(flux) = 8259.0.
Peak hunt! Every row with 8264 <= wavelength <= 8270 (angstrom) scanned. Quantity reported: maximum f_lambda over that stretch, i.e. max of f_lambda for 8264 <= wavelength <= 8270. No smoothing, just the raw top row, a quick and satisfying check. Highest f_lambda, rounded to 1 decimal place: 14.3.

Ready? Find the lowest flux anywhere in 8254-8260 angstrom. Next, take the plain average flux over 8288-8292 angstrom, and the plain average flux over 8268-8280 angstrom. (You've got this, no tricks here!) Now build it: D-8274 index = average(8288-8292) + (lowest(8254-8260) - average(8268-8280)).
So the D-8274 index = 11.2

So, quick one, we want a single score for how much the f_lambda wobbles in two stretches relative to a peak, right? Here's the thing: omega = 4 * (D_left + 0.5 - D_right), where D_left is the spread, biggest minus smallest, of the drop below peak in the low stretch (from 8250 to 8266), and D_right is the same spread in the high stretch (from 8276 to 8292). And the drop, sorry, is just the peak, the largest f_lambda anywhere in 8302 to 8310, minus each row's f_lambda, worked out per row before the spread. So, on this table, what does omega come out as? -18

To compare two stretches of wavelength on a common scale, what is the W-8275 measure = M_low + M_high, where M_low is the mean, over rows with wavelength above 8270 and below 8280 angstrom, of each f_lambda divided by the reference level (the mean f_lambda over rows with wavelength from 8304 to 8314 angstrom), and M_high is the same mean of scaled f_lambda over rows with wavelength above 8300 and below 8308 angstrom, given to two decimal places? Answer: 1.98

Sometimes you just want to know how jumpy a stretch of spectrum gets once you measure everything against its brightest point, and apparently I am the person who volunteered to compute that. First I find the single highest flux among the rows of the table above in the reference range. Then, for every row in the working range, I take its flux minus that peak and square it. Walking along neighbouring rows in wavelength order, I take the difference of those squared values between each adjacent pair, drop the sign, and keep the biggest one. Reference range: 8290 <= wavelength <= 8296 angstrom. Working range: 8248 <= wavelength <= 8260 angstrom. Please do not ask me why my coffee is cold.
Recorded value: 3.2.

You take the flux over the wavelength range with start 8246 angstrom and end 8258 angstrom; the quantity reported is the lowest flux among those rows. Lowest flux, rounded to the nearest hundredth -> 12.60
